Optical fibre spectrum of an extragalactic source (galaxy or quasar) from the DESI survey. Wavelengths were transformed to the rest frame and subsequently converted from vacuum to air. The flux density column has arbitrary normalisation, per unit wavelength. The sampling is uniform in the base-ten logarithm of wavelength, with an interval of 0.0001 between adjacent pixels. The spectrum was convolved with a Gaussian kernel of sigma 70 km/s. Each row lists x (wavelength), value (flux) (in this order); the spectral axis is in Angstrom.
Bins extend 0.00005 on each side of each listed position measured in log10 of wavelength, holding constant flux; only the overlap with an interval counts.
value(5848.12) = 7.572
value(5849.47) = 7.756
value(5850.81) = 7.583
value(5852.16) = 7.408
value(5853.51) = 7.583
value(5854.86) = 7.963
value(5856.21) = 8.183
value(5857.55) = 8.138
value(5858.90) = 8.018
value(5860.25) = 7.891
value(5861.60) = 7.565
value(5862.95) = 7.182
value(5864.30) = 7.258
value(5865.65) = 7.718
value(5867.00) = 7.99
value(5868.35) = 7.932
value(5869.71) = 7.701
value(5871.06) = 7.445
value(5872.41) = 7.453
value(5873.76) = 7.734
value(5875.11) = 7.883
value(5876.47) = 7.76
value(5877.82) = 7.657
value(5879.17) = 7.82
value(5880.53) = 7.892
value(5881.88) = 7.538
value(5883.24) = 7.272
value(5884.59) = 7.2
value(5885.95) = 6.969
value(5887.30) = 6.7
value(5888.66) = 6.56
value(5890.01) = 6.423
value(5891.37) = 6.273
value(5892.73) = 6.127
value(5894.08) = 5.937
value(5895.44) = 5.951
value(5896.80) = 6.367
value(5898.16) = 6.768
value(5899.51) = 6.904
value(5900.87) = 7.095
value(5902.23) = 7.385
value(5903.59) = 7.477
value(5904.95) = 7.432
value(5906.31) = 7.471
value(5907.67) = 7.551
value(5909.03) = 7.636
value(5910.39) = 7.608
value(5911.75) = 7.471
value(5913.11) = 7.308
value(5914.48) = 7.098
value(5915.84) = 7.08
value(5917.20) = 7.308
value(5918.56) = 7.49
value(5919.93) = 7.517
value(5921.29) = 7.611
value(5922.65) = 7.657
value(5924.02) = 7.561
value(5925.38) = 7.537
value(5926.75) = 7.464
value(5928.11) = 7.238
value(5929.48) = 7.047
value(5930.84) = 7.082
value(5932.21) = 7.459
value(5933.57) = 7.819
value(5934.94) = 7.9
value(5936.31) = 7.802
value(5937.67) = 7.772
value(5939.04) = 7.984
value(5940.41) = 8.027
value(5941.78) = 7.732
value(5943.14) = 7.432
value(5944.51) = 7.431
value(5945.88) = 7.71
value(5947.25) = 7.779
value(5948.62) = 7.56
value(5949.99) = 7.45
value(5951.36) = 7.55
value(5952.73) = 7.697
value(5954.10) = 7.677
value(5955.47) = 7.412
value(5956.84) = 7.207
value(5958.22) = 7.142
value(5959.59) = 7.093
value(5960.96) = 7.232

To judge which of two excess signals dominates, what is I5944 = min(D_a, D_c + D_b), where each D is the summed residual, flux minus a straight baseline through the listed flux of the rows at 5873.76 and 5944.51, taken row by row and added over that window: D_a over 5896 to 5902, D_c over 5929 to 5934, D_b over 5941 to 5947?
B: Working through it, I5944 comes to -3.4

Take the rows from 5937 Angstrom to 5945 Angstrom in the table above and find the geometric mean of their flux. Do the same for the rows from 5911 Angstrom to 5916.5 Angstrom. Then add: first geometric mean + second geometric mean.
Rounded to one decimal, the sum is 15.0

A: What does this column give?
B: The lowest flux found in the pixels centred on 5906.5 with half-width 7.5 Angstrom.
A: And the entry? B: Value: 6.904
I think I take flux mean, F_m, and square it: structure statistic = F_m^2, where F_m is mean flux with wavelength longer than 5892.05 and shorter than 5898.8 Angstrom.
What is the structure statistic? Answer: 38.8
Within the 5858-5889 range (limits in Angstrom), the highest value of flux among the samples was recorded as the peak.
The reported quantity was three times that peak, 24.1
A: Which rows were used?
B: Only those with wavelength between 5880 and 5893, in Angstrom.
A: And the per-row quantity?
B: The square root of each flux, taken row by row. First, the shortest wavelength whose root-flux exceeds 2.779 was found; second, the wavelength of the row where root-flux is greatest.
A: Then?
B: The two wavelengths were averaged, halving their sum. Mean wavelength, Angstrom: 5880.5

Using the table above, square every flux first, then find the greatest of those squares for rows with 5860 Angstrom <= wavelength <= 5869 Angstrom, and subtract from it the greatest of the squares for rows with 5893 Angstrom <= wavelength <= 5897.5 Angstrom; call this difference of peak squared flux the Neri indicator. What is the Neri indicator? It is 23.3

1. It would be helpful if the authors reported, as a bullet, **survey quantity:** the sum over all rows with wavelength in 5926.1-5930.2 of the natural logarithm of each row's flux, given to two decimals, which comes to 5.94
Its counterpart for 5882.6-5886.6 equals 5.90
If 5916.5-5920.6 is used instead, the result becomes 6.02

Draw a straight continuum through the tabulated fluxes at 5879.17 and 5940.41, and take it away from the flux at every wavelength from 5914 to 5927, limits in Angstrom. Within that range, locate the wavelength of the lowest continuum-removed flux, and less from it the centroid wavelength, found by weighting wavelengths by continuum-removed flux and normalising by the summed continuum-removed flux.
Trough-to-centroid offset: -3.8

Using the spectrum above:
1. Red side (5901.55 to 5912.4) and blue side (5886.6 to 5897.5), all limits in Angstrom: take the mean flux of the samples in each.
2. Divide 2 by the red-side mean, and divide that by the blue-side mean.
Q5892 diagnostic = 0.042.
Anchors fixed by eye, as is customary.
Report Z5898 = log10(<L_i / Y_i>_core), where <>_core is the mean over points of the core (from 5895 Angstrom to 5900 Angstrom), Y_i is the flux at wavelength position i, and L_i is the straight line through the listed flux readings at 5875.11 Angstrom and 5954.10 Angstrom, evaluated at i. 0.082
